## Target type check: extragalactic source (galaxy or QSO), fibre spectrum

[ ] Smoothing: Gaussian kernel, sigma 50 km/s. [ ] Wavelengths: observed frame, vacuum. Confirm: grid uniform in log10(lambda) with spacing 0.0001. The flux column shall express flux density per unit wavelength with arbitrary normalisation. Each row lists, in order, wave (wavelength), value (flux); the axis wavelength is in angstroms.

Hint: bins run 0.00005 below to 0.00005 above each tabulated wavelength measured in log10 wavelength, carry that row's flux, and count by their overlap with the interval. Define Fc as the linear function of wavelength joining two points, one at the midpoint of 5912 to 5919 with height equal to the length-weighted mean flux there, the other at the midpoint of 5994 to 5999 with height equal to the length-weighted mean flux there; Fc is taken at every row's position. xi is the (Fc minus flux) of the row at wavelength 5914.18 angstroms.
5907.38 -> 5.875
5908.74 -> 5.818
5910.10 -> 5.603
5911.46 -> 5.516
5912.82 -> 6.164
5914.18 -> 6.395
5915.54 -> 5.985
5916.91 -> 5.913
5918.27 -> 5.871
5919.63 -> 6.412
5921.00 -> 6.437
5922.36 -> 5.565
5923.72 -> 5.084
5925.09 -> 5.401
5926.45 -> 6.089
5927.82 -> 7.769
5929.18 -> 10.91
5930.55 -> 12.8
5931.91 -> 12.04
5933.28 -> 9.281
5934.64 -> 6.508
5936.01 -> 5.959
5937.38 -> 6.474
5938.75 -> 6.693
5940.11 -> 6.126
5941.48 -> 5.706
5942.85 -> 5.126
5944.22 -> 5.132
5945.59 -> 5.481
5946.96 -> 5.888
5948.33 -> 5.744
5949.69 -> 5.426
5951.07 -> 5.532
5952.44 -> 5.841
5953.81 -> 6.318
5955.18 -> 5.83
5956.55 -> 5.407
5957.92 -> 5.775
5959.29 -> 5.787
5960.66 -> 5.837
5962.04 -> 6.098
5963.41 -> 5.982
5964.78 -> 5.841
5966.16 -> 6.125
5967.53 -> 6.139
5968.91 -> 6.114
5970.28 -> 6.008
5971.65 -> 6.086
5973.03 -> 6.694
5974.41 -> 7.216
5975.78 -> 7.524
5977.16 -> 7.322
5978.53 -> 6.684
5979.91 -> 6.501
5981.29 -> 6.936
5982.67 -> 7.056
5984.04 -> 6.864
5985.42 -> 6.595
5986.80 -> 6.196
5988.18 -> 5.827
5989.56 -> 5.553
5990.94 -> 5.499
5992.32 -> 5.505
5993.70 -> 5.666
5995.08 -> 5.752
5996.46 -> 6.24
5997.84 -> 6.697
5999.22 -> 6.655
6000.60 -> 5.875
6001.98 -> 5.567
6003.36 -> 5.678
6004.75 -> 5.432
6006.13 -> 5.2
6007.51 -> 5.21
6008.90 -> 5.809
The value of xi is -0.3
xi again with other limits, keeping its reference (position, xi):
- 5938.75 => -0.6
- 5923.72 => 1.0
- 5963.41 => 0.2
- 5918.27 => 0.2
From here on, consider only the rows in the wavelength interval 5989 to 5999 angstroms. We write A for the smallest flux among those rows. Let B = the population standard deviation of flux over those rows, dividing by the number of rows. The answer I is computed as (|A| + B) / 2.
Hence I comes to 2.96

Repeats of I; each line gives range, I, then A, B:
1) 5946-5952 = 2.80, 5.426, 0.18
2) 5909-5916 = 2.92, 5.516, 0.33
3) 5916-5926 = 2.78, 5.084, 0.47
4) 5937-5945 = 2.87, 5.126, 0.61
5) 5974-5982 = 3.43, 6.501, 0.36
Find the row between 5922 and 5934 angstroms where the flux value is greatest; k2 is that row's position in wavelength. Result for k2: 5930.55 angstroms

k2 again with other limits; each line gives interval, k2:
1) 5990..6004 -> 5997.84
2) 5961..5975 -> 5974.41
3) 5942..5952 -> 5946.96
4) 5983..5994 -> 5984.04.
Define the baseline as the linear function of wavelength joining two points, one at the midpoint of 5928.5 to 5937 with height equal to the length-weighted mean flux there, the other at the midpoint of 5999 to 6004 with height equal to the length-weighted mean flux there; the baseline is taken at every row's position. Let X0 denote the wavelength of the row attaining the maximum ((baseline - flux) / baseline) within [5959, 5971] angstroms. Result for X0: 5959.29 angstroms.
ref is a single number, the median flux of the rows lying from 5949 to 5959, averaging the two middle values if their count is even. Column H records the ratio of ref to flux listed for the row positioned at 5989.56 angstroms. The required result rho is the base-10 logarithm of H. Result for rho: 0.017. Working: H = 1.040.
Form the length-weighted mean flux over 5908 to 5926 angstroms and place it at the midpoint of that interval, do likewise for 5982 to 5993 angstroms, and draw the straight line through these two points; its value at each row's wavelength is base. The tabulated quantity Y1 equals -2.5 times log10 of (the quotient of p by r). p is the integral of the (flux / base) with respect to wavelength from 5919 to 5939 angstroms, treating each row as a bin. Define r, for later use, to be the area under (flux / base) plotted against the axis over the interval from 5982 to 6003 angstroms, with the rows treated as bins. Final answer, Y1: -0.23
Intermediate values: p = 25.7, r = 20.8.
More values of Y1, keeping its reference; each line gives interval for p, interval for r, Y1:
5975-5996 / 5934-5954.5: -0.09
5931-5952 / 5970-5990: -0.07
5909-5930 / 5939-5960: -0.14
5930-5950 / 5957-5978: -0.07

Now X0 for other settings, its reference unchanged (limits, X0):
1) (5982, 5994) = 5989.56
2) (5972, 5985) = 5973.03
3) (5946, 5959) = 5949.69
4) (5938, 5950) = 5942.85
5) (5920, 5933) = 5923.72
